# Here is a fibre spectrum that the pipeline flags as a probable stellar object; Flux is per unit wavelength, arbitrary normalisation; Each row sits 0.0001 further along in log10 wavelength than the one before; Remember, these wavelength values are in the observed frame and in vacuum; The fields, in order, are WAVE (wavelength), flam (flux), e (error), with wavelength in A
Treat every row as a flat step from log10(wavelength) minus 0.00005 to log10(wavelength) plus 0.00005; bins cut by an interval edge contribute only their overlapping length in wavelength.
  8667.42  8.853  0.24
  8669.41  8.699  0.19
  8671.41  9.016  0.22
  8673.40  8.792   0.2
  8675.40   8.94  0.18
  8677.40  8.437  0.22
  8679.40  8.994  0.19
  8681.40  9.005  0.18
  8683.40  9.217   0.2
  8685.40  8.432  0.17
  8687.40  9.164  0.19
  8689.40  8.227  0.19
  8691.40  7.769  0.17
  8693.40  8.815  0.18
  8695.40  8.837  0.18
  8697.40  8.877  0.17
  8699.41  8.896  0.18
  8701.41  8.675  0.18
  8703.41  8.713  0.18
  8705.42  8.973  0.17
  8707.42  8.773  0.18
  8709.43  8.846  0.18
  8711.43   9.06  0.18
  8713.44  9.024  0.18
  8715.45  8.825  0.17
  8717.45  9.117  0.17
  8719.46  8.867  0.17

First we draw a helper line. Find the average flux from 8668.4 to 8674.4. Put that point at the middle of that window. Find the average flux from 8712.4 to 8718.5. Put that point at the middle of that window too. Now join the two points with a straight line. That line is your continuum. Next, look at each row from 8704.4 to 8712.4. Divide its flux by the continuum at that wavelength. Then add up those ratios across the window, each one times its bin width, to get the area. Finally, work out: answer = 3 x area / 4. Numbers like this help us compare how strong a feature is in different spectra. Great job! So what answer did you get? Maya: 6.0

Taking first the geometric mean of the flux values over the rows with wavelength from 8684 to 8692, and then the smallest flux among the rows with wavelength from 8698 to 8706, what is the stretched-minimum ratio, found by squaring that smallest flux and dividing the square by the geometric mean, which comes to 9.0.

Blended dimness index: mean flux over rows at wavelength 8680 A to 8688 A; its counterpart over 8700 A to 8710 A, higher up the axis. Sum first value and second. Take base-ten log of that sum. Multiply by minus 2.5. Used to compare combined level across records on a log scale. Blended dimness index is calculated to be -3.12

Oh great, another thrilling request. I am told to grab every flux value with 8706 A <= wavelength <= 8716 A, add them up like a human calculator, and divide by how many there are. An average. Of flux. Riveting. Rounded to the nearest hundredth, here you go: 8.91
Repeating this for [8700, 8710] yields 8.80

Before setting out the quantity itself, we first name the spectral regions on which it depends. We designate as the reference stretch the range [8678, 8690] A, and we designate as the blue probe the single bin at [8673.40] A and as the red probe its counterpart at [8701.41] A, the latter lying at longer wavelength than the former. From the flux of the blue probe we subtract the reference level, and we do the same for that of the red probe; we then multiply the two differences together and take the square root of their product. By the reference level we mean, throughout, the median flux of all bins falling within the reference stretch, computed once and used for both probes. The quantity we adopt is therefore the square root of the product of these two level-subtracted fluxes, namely 0.26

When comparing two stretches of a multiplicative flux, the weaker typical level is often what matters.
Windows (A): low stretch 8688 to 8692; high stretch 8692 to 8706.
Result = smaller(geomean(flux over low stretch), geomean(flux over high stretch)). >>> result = 7.99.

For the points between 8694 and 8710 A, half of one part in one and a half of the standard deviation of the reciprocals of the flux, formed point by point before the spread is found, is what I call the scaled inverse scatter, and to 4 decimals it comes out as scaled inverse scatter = 0.0004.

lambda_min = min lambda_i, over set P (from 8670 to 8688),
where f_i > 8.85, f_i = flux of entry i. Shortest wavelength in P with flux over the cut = 8671.41 A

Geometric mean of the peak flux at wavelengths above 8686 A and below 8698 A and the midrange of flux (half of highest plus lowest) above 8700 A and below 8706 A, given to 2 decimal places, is 8.99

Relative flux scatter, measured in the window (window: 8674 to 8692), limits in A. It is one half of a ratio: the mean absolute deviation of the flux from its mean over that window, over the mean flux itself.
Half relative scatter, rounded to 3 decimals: 0.024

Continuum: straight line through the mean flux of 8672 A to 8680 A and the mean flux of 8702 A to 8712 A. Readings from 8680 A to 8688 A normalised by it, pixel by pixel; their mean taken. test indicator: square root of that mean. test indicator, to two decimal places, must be 1.01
